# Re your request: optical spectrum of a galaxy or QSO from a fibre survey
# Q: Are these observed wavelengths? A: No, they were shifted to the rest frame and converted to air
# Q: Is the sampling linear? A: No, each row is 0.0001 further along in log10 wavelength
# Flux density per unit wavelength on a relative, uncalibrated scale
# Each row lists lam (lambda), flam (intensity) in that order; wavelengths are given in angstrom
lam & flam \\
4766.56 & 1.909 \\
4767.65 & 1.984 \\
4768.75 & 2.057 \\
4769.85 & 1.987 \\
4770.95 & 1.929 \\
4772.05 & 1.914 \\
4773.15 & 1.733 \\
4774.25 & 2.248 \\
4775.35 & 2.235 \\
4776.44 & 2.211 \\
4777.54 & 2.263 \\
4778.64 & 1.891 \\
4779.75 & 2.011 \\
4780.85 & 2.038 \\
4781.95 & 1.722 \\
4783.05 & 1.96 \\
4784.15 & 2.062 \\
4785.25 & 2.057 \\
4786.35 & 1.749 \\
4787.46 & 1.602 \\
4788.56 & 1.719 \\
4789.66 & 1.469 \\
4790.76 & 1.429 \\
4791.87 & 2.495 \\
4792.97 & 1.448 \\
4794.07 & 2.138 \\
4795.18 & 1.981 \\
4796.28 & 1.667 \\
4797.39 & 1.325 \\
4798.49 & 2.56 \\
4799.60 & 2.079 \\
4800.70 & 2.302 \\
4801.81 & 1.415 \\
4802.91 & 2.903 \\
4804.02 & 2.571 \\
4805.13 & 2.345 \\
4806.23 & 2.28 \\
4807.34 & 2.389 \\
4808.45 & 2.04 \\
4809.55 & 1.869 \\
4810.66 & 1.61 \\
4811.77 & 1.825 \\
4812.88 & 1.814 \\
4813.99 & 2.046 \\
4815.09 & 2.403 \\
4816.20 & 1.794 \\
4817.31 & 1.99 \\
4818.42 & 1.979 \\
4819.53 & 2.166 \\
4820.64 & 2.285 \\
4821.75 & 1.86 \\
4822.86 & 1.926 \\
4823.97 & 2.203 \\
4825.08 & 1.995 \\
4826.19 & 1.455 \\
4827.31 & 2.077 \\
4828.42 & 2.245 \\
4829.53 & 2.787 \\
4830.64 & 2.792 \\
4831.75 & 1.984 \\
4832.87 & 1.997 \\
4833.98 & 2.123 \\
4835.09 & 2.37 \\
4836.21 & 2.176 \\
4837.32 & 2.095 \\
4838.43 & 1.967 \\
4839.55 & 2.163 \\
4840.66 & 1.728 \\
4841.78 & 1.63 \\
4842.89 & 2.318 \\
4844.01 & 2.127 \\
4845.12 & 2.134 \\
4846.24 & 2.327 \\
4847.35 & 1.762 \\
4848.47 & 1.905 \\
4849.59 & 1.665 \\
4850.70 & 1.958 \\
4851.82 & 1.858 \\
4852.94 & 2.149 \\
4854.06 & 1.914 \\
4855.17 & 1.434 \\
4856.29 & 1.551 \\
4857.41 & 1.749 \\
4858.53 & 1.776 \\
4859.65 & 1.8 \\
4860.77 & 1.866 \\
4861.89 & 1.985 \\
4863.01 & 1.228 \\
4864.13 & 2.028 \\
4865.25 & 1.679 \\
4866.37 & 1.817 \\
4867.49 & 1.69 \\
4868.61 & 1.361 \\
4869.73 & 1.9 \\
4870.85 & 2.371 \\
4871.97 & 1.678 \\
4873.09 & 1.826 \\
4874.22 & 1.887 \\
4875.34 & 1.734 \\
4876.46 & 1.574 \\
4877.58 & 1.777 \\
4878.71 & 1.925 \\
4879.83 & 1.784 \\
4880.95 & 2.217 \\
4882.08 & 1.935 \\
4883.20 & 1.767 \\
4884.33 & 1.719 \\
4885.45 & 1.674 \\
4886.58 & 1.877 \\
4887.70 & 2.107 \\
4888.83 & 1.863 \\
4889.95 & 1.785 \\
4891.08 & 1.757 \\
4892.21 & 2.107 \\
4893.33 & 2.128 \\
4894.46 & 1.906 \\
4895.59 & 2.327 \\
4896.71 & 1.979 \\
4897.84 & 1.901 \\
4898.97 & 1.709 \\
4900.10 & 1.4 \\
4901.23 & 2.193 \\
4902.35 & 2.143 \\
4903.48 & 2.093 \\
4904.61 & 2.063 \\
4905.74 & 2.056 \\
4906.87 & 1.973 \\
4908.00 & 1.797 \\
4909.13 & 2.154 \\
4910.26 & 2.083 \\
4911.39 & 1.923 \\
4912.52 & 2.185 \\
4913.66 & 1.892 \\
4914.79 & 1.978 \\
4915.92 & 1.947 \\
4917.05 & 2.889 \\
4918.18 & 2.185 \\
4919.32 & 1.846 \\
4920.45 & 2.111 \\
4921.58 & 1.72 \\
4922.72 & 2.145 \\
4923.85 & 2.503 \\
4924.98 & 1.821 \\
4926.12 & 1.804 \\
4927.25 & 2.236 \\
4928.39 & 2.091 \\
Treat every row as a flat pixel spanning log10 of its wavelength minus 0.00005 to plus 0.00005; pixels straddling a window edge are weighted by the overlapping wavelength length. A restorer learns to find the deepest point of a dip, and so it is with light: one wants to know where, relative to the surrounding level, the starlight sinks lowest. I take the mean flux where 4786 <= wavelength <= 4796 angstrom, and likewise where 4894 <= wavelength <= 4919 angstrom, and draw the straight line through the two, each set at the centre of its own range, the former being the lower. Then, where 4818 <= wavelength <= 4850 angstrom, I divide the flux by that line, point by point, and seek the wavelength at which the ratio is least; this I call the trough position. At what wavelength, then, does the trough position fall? 4826.19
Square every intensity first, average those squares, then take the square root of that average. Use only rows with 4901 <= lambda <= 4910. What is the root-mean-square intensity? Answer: 2.06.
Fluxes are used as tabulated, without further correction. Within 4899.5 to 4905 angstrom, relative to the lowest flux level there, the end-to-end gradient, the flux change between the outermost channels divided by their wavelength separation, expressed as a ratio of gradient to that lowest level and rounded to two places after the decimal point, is 0.11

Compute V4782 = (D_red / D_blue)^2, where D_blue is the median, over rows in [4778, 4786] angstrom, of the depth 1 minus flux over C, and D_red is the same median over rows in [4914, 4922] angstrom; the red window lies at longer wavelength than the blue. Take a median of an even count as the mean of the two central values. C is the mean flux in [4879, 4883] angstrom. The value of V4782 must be 0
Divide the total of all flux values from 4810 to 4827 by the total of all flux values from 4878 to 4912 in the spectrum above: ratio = 0.5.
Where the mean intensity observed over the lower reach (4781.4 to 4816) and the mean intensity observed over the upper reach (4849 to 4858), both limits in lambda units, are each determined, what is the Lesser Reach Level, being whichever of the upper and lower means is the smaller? 1.785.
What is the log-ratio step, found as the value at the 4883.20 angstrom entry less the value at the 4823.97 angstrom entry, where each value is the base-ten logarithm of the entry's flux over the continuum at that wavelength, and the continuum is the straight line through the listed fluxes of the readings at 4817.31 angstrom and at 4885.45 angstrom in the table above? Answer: -0.03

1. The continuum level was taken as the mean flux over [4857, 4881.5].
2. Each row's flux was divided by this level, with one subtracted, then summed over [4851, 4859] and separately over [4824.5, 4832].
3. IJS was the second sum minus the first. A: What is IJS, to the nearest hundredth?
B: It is 1.61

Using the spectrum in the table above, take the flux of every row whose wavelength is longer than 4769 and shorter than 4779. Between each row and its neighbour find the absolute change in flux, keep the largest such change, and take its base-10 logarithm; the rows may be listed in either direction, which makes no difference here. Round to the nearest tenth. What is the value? -0.3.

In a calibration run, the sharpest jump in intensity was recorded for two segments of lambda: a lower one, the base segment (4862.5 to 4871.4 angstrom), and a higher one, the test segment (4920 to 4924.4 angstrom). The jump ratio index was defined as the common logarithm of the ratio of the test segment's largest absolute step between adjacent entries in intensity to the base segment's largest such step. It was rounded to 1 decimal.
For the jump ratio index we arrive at -0.3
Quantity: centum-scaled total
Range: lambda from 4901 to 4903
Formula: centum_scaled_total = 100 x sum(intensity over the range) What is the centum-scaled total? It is 434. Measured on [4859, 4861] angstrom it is 367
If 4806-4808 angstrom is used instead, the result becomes 467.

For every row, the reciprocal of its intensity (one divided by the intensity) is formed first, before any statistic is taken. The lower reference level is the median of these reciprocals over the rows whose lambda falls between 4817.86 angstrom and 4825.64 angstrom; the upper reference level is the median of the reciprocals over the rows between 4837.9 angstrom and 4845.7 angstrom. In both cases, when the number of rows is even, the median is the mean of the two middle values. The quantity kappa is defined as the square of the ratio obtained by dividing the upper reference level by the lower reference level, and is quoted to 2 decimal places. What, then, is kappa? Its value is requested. 0.88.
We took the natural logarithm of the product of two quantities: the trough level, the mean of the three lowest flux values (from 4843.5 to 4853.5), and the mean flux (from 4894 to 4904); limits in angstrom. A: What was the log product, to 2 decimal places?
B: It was 1.24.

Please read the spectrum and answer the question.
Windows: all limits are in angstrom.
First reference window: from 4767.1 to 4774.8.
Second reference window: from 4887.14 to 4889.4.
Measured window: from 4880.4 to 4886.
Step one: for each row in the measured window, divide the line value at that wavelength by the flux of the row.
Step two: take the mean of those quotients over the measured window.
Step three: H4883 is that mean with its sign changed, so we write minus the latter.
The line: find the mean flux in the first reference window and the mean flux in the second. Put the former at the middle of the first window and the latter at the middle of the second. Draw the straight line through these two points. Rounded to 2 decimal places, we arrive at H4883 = -1.08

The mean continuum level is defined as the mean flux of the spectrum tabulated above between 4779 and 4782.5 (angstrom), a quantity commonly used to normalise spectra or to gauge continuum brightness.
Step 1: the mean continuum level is 1.92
